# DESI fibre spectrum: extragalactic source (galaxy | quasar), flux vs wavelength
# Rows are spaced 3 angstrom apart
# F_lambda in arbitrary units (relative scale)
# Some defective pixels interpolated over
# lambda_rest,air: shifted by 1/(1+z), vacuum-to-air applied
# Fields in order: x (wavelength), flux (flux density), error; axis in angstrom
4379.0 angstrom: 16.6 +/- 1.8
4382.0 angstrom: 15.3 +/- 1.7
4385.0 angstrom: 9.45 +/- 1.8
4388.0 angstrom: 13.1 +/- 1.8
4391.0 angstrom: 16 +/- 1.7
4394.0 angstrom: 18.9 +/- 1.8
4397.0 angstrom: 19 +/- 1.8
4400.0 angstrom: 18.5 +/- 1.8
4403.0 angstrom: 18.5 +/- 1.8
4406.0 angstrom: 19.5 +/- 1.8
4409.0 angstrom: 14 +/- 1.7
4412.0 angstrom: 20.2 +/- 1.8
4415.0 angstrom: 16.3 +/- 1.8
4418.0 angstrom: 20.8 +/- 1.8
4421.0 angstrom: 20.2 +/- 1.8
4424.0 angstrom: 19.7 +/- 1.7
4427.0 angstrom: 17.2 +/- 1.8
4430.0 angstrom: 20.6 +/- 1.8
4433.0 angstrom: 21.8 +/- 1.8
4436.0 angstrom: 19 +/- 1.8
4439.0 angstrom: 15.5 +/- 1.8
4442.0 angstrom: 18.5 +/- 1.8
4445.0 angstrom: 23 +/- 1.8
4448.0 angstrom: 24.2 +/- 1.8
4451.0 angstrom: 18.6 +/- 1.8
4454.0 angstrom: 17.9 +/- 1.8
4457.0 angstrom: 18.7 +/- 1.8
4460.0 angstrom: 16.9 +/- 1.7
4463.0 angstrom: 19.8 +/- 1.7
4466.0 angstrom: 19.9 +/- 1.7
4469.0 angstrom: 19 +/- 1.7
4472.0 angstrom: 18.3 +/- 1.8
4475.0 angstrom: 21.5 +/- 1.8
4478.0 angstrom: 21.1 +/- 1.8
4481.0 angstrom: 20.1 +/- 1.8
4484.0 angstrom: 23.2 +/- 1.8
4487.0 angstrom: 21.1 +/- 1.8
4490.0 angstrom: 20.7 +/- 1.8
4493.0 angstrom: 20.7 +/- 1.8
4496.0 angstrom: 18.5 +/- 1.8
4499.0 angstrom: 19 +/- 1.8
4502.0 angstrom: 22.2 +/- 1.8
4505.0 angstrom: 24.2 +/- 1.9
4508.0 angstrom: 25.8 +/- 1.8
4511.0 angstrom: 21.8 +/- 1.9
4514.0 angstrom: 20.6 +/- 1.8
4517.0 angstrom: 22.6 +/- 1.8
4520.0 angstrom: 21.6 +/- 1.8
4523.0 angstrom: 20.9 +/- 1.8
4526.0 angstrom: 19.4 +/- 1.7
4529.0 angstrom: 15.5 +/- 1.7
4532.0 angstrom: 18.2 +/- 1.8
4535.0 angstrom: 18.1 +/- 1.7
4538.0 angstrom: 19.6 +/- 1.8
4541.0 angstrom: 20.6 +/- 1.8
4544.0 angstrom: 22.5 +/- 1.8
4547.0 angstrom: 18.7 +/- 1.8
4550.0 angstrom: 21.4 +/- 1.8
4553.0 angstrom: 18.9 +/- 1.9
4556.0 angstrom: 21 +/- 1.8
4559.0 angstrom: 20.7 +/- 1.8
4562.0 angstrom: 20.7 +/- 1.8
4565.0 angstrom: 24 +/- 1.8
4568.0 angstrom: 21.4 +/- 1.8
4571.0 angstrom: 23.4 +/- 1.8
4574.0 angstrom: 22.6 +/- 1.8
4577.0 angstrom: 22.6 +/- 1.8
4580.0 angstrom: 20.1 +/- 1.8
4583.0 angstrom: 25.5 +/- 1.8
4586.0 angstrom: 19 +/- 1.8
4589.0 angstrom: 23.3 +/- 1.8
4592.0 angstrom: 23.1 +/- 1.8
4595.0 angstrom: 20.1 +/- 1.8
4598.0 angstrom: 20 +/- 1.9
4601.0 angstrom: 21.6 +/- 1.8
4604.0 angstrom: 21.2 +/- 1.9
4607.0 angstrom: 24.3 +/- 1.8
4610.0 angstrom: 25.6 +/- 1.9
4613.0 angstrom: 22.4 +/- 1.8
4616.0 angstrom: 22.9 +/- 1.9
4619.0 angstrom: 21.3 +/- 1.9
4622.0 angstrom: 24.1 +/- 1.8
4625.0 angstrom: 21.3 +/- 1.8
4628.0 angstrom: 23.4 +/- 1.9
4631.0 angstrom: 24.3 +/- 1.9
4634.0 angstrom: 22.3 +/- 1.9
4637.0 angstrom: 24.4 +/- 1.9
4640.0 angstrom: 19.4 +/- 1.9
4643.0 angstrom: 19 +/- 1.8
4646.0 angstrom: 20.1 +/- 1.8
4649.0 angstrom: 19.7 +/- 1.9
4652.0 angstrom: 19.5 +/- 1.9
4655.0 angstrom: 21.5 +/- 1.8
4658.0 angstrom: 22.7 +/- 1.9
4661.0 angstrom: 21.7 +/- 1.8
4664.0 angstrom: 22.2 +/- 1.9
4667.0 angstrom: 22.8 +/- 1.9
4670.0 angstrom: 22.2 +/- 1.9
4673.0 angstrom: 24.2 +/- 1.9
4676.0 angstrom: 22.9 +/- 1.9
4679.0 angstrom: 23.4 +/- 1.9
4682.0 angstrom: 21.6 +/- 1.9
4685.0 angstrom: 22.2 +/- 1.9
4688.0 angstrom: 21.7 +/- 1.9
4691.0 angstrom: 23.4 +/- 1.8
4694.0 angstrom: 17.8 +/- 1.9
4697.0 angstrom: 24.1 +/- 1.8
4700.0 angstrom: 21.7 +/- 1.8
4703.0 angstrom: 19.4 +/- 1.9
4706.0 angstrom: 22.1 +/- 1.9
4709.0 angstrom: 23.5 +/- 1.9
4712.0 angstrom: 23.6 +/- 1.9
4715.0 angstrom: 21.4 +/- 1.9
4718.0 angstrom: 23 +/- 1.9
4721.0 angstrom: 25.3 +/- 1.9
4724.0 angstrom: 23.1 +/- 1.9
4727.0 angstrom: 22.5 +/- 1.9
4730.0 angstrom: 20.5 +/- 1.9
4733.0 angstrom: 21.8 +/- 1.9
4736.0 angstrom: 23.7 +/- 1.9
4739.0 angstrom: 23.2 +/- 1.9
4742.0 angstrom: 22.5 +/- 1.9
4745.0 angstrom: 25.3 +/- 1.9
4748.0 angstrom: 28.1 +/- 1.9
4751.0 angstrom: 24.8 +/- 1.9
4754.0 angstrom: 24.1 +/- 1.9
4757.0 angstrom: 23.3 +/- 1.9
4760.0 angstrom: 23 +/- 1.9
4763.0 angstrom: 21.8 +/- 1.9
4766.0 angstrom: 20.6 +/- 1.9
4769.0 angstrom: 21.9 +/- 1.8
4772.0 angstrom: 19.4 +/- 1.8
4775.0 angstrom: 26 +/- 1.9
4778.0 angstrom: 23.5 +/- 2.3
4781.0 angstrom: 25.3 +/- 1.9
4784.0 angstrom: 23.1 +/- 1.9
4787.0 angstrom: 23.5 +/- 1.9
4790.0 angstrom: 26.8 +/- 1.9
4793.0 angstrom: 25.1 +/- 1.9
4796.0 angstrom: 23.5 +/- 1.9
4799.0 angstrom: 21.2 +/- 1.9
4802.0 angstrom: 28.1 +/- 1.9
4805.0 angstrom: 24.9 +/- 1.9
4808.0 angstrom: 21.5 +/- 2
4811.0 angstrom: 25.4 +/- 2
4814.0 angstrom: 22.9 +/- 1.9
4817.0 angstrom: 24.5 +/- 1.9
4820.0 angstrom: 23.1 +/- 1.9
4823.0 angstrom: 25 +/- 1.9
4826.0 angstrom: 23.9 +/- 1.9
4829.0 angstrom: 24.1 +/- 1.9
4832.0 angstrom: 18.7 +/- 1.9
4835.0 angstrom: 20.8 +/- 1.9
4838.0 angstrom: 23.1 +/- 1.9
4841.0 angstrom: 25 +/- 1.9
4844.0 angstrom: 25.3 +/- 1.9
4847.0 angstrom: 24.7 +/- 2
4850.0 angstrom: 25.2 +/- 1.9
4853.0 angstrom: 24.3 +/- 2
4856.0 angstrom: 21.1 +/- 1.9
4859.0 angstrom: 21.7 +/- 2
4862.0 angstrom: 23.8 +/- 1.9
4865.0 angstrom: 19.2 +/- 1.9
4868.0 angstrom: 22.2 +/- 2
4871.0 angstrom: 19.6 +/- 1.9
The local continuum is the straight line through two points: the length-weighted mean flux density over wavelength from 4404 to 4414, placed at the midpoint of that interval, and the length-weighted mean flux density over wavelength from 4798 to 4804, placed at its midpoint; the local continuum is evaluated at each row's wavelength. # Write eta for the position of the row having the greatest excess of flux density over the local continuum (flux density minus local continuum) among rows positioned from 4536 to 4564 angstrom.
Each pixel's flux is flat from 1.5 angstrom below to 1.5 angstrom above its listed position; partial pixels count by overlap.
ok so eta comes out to 4544.0 angstrom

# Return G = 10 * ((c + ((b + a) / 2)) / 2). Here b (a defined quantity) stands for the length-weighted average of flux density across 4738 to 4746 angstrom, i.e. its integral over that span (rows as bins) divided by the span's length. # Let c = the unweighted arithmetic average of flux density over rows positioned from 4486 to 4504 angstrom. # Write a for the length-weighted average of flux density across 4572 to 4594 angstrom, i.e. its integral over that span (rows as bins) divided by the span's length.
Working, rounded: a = 22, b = 24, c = 20.4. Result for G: 217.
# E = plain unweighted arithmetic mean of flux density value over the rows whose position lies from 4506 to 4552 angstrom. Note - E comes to 20.5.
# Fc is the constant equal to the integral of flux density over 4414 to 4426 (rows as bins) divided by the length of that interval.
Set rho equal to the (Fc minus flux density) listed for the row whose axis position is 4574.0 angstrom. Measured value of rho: -3.3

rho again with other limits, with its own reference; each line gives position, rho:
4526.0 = -0.1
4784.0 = -3.8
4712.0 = -4.3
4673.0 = -4.9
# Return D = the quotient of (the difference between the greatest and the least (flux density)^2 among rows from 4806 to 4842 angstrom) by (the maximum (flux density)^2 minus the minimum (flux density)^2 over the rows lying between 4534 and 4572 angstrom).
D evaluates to 1.19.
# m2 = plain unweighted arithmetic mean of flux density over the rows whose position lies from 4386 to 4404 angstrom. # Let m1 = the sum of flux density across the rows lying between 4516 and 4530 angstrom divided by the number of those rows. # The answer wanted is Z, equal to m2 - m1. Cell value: -3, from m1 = 20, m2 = 17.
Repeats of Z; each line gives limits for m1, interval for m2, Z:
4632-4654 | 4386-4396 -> -5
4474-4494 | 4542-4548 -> -1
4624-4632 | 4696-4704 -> -1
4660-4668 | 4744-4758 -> 3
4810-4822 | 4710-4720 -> -1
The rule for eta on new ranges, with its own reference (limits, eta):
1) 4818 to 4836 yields 4823.0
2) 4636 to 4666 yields 4637.0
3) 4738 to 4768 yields 4748.0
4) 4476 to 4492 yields 4484.0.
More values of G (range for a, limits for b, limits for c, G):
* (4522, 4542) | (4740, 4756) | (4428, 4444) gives 205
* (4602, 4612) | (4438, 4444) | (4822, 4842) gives 218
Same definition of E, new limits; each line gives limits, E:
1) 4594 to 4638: 22.6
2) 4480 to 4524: 21.5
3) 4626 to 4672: 21.7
